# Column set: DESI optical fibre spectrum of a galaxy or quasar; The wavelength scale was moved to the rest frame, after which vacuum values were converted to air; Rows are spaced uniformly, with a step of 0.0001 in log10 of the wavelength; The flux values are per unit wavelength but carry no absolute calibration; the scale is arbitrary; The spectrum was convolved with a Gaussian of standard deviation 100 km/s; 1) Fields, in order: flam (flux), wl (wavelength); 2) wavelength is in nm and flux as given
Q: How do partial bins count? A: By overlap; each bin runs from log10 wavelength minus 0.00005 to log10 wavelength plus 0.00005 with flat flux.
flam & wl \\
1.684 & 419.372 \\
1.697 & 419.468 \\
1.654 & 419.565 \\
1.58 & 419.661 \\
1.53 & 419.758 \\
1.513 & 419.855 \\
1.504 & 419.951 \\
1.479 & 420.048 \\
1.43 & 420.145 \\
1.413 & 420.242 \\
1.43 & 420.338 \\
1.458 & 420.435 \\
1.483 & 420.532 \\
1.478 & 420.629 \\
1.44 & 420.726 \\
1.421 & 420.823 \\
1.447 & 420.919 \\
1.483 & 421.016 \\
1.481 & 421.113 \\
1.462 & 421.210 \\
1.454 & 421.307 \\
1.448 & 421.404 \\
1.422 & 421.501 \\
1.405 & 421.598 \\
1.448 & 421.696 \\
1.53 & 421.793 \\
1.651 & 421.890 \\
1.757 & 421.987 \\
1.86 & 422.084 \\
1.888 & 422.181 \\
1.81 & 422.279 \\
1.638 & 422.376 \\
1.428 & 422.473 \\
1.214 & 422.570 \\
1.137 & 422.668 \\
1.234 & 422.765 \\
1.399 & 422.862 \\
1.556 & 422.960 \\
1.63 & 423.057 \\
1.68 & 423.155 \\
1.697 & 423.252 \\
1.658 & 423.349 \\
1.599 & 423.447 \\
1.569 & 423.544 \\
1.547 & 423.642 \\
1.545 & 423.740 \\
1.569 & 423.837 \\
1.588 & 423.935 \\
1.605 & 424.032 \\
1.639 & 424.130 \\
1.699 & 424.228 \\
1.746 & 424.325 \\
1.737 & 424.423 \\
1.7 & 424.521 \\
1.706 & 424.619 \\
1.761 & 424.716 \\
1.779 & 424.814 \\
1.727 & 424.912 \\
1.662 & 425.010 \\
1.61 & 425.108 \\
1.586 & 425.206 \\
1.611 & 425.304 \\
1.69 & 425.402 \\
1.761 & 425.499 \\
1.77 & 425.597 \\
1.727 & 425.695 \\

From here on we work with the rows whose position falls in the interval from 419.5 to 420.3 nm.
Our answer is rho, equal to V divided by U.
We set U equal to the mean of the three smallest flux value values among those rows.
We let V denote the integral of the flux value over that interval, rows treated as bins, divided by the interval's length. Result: 1.05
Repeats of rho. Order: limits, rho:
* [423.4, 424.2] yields 1.02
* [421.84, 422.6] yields 1.17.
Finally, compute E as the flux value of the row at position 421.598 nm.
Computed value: 1.405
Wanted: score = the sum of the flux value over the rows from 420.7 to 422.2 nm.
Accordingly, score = 24.6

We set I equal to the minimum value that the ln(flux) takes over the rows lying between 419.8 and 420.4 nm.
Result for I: 0.346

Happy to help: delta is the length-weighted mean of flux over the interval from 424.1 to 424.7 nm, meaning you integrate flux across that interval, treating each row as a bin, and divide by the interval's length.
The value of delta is 1.71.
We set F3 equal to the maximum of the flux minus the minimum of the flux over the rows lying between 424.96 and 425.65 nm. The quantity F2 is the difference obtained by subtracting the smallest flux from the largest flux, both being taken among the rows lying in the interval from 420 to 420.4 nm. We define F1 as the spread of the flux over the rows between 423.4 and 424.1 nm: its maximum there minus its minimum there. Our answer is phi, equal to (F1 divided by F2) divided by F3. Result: 5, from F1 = 0.060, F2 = 0.07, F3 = 0.18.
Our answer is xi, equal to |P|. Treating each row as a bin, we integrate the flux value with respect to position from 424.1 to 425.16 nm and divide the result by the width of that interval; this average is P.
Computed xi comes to 1.71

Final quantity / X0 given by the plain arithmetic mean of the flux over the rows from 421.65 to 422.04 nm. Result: 1.60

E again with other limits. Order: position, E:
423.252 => 1.697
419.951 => 1.504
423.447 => 1.599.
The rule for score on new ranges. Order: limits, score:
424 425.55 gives 27.0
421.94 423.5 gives 25.2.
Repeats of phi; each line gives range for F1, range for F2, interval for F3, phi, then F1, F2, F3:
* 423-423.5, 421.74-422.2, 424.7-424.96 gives 5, 0.098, 0.36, 0.05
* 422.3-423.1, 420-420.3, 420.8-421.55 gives 122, 0.501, 0.07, 0.06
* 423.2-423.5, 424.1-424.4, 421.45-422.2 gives 2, 0.098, 0.11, 0.48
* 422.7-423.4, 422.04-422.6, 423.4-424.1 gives 11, 0.463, 0.67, 0.06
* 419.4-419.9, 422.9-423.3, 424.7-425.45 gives 7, 0.184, 0.14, 0.19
